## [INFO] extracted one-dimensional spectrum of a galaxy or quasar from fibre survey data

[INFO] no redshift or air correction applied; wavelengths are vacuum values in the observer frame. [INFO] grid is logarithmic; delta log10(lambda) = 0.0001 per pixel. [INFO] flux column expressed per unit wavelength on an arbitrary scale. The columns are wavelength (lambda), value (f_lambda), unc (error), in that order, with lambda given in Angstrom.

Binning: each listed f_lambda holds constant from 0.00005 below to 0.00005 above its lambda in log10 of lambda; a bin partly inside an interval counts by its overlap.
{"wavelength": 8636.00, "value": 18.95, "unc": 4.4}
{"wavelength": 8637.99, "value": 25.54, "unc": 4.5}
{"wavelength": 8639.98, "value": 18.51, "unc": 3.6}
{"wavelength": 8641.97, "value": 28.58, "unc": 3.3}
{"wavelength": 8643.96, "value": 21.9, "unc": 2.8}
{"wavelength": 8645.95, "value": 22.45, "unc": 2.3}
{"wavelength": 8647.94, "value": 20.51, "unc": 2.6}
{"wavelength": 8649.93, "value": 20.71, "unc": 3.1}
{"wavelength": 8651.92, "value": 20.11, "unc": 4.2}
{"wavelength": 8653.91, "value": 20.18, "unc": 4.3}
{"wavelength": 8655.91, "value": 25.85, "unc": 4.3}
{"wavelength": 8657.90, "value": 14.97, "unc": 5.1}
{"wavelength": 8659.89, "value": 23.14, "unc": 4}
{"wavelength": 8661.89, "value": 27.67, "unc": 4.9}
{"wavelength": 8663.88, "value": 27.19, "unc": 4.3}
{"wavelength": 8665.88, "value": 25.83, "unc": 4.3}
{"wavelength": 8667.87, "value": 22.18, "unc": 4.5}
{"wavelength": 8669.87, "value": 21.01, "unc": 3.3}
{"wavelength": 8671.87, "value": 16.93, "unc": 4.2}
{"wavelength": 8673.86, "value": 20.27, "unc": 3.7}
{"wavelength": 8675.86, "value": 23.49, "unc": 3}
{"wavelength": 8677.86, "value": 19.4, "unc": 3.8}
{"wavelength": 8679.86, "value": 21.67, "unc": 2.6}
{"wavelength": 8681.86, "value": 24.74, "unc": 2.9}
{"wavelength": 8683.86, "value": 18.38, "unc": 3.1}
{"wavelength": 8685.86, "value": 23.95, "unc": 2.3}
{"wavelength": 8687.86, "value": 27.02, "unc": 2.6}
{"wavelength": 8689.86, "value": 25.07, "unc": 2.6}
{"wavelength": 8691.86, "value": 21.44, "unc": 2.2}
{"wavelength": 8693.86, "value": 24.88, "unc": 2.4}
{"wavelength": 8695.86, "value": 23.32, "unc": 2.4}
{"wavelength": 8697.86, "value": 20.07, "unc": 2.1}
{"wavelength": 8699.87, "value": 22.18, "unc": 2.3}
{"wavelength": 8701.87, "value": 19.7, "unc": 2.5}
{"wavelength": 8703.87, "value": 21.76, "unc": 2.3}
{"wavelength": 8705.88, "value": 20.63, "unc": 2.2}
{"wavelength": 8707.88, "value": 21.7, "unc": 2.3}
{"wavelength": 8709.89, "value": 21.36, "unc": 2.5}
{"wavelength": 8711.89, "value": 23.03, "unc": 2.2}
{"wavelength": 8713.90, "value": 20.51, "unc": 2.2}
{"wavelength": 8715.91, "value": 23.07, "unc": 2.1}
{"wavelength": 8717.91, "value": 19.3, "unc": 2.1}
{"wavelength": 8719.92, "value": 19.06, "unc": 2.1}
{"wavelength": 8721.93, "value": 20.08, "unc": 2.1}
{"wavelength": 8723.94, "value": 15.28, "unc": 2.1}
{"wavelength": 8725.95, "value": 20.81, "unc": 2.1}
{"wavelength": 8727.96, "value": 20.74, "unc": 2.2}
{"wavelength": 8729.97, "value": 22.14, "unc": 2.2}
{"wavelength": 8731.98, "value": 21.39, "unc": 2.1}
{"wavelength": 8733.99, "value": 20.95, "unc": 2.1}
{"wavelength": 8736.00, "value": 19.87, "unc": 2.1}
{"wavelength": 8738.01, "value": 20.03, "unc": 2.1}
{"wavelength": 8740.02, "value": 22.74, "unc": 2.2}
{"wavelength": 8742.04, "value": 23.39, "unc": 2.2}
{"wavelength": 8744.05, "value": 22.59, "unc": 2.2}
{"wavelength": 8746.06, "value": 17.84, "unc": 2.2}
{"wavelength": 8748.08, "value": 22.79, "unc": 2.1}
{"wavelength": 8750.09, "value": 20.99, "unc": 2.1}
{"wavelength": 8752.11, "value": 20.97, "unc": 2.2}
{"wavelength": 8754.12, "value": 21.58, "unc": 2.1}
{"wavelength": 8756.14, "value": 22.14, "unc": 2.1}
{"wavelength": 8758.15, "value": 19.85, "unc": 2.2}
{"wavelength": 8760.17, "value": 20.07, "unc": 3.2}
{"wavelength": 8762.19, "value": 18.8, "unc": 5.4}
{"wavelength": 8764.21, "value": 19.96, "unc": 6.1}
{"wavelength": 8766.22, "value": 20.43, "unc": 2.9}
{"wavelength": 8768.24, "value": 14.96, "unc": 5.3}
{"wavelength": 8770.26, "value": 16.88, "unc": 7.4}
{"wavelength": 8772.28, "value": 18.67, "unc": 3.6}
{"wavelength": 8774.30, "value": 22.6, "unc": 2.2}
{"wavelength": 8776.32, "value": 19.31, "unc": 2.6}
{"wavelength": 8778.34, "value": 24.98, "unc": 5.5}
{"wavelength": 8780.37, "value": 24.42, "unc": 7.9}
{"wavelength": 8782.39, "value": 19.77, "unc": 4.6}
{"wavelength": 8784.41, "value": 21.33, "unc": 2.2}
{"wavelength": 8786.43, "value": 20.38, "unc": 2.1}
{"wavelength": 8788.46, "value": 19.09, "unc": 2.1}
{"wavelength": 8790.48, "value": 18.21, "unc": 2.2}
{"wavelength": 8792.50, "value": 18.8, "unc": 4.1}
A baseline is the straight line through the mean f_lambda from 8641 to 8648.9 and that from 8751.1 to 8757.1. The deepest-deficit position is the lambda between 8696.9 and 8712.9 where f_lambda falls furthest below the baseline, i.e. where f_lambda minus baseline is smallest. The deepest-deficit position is 8701.87 Angstrom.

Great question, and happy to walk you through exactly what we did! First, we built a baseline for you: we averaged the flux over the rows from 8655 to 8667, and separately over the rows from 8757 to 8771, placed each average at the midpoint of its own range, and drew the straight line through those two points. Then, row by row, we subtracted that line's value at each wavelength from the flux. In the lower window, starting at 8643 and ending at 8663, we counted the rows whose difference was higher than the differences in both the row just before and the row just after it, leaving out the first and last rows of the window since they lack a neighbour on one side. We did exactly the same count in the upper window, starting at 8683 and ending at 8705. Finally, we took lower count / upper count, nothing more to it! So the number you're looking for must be 1.0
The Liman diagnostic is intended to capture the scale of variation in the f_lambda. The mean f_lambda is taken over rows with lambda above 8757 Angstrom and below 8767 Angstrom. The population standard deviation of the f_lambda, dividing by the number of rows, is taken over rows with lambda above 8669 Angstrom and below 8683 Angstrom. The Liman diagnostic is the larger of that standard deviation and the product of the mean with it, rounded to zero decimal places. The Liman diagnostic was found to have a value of 48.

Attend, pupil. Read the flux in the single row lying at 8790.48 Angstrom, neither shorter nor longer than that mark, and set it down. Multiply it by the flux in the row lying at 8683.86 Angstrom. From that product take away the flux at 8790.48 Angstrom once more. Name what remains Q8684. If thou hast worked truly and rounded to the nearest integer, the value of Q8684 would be 316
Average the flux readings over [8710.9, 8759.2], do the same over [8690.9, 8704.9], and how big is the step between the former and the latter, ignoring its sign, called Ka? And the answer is 1.0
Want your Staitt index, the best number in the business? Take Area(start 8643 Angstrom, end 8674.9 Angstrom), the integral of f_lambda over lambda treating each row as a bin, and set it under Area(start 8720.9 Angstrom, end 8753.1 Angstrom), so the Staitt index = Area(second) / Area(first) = 0.956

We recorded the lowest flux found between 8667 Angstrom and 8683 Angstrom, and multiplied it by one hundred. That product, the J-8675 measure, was 1693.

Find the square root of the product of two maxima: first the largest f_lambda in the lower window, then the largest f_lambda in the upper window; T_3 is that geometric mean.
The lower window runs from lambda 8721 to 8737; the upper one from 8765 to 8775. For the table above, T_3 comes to 22.4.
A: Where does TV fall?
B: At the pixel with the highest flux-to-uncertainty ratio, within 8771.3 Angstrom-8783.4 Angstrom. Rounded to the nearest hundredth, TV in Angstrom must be 8774.30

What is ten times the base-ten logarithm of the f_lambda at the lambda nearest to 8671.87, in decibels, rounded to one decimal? 12.3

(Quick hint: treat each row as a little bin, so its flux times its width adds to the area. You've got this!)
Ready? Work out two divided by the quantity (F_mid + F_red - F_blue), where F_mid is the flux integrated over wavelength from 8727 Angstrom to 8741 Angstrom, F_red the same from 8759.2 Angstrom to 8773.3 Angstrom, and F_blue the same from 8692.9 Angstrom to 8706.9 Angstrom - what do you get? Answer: 0.0079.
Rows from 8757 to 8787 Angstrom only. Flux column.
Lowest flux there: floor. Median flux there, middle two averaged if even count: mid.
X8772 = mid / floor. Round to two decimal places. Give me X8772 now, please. 1.33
